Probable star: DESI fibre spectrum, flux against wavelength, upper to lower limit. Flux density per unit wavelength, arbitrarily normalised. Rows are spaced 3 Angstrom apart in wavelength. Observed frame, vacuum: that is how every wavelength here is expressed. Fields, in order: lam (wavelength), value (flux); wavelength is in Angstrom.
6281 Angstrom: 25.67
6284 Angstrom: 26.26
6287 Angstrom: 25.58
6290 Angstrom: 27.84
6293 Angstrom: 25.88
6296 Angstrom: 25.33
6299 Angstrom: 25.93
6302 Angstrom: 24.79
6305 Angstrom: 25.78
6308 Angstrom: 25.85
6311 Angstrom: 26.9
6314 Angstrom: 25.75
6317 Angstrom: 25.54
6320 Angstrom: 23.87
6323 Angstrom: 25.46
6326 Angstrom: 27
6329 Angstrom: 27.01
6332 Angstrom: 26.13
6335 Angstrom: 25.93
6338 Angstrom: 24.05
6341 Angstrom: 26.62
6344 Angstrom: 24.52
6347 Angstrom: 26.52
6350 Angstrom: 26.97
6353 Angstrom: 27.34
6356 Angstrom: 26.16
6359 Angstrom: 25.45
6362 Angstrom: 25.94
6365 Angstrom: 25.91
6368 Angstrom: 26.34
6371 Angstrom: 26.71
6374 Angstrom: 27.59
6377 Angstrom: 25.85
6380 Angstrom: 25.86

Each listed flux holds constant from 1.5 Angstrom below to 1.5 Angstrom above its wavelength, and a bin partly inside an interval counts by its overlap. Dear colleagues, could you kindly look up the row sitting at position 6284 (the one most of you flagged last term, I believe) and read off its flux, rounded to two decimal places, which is 26.26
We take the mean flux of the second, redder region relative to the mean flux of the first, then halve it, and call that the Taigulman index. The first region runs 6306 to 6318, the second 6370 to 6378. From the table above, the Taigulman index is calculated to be 0.514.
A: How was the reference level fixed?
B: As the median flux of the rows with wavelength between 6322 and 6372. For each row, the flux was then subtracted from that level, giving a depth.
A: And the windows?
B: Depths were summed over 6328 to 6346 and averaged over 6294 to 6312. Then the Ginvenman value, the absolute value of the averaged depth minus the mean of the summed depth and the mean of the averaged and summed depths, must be 1.7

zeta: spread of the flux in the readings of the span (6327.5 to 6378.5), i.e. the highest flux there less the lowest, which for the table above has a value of 3.54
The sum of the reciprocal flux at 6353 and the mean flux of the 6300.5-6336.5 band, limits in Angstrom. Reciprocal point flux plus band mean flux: 25.87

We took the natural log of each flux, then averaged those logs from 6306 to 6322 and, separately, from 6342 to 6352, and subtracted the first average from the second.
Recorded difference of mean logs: 0.02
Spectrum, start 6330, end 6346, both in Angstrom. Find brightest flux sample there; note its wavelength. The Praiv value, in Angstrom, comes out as 6341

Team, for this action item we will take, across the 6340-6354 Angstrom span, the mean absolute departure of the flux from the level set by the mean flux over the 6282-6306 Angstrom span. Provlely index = 1.03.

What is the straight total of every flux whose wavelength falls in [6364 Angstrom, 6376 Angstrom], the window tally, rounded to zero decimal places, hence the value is 107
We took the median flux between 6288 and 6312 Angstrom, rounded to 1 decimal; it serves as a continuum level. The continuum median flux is 25.9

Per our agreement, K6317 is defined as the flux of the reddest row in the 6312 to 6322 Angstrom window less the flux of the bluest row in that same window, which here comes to -1.9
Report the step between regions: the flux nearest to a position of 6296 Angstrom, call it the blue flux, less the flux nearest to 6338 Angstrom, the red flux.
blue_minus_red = 1.3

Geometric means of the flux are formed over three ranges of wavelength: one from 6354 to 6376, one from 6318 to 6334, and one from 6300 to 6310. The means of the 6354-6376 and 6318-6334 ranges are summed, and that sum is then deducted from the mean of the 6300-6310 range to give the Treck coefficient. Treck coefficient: -26.7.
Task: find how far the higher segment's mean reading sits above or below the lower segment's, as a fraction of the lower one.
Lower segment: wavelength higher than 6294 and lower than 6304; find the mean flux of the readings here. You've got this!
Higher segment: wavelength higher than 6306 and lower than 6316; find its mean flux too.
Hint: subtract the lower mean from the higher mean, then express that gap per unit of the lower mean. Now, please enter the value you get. 0.03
